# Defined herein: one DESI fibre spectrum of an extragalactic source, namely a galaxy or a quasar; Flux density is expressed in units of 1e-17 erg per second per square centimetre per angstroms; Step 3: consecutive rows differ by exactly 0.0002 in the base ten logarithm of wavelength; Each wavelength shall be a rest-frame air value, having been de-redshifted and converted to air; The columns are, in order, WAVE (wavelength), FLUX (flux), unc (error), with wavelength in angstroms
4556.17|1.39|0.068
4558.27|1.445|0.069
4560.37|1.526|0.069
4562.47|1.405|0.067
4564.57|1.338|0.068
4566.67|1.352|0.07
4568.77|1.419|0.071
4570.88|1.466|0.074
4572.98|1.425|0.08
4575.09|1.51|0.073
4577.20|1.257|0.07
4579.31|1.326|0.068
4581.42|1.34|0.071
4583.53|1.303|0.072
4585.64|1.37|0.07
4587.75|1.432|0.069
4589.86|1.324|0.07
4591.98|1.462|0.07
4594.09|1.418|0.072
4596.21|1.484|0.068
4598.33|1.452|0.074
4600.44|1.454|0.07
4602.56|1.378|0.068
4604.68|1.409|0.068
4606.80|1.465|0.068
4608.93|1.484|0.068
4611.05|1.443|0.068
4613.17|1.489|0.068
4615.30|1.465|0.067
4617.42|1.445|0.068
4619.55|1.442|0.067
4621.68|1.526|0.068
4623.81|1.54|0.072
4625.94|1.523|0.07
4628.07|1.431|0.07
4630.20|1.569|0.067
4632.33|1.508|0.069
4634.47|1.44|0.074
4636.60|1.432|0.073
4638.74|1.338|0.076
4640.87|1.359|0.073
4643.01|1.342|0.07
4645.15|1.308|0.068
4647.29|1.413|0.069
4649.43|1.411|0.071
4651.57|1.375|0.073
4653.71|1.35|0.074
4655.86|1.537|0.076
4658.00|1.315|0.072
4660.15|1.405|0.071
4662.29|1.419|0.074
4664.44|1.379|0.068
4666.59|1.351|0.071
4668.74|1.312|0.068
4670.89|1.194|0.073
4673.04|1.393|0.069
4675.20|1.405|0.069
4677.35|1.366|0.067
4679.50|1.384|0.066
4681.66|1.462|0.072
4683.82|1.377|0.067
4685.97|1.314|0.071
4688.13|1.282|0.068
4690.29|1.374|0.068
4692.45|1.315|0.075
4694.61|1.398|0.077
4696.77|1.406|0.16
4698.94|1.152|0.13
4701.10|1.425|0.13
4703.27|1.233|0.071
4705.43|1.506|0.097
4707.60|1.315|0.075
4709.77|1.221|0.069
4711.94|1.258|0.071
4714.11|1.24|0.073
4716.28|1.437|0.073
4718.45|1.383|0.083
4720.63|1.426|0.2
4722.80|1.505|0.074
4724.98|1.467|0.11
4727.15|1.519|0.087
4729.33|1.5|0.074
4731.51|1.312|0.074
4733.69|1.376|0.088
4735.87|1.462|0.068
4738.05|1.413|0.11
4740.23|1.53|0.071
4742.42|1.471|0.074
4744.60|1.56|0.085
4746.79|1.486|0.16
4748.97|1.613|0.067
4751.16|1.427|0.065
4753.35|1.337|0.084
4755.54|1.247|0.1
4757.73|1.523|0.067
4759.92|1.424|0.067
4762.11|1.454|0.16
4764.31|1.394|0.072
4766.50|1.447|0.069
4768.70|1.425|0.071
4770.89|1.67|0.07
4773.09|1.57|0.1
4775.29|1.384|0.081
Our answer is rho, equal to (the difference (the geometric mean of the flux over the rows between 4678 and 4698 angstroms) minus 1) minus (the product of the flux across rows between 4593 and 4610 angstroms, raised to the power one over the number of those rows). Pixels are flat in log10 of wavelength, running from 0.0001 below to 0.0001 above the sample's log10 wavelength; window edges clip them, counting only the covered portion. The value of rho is -1.08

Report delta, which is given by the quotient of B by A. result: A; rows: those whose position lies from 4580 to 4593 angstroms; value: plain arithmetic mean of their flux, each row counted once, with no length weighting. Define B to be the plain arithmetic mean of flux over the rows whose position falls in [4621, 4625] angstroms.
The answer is 1.117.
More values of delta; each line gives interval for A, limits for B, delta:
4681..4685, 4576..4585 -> 0.920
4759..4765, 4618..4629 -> 1.048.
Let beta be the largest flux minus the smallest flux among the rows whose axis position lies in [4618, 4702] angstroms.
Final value 0.42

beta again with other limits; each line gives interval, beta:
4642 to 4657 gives 0.23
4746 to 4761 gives 0.37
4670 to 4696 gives 0.27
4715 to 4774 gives 0.42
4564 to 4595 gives 0.25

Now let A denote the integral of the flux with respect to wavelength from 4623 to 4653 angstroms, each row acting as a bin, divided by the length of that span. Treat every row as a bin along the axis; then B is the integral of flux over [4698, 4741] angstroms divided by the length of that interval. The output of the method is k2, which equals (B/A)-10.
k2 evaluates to -9.03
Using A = 1.43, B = 1.38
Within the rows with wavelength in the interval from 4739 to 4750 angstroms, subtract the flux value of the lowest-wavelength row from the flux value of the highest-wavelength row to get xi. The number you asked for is 0.08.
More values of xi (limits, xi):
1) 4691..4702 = 0.11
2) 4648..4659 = -0.10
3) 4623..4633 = -0.03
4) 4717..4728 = 0.14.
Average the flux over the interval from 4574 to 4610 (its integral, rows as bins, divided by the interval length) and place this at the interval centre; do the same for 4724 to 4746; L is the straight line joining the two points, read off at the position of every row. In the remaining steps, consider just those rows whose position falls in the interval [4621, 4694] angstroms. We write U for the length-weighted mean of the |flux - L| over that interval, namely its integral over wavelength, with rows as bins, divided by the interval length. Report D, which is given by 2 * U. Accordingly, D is 0.156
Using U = 0.078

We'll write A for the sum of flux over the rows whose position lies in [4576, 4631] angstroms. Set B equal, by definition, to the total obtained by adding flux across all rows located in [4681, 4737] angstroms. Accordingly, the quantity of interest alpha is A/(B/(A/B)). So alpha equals 1.09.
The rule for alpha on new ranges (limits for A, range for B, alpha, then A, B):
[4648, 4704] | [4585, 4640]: 0.88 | 35.3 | 37.7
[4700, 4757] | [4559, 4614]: 1.00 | 36.7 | 36.7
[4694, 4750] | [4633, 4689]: 1.05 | 36.6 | 35.7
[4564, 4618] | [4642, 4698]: 1.06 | 36.7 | 35.6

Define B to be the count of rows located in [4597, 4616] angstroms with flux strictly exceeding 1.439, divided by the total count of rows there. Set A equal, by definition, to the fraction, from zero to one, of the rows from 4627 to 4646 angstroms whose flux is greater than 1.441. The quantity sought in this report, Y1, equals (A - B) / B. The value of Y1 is -0.7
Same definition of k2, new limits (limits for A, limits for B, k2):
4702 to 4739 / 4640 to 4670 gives -9.01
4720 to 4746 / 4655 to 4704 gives -9.07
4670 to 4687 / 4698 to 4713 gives -9.04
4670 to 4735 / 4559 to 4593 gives -8.98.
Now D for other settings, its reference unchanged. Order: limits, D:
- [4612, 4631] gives 0.150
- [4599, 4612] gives 0.079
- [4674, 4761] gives 0.178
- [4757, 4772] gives 0.135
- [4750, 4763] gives 0.174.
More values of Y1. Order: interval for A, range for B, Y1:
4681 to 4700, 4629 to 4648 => -0.7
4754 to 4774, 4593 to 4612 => -0.2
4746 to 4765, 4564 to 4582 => 1.0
